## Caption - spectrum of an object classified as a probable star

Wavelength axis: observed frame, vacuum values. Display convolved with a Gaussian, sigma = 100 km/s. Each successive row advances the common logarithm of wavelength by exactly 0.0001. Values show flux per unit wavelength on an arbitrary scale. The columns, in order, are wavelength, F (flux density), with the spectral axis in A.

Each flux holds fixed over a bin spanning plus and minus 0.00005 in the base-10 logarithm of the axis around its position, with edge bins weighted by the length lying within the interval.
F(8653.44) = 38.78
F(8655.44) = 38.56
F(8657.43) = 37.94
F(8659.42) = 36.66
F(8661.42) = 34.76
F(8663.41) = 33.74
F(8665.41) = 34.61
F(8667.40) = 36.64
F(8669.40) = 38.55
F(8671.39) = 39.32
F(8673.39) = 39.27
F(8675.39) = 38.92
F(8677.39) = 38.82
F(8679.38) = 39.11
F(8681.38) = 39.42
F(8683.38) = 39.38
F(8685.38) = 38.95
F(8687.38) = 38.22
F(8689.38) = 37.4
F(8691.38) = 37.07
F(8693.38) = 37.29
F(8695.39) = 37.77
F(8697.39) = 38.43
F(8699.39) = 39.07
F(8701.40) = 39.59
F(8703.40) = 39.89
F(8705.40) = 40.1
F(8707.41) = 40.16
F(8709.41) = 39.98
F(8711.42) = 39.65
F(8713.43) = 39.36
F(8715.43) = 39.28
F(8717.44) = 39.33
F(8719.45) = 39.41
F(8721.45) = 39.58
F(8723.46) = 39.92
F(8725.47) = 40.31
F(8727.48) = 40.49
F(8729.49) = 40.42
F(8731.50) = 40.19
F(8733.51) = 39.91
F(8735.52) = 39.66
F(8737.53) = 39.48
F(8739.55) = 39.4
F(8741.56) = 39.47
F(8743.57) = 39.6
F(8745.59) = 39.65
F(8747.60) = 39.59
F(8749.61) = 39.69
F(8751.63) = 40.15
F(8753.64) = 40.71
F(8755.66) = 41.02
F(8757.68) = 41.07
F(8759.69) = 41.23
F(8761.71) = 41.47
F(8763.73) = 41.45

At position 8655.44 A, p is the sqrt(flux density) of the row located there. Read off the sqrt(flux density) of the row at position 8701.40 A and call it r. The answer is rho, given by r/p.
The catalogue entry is 1.01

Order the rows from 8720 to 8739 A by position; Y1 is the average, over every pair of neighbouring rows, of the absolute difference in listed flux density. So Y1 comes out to 0.24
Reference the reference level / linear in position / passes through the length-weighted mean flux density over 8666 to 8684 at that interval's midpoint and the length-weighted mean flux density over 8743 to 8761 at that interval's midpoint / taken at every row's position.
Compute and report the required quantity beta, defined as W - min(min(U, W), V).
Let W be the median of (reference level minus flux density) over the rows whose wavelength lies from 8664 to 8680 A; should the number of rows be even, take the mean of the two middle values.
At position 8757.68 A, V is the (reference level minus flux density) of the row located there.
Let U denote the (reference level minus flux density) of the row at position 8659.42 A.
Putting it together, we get 0.51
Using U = 1.7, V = -0.6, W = -0.1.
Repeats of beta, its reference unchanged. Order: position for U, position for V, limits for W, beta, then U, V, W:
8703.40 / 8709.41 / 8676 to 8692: 0.55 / -0.6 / -0.5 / 0.0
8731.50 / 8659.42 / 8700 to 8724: 0.11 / -0.3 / 1.7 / -0.2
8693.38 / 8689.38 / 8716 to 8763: 0.00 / 1.8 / 1.6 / 0.1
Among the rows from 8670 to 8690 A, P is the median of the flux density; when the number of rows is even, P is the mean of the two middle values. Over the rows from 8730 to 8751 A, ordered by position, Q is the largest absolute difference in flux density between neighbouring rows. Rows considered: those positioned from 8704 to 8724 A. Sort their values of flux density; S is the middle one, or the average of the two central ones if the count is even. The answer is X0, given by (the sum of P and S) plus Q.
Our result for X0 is 78.9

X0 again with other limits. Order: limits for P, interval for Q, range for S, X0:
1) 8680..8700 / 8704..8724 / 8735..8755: 78.3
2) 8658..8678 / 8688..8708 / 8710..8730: 77.9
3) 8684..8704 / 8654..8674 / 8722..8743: 80.3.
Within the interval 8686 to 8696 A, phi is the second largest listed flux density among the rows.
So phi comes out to 37.77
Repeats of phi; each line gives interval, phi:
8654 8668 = 37.94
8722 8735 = 40.42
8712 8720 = 39.36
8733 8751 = 39.69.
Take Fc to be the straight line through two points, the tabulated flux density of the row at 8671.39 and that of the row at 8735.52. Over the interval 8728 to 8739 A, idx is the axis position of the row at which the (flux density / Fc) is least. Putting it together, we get 8737.53 A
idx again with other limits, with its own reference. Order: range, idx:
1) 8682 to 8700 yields 8691.38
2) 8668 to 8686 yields 8669.40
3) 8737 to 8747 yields 8739.55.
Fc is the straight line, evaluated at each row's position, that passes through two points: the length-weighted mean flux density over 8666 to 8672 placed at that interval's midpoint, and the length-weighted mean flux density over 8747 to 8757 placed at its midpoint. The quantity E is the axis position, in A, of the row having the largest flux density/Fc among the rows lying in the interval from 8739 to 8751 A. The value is 8743.57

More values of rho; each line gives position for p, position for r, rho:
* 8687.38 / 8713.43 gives 1.01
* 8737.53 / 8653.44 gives 0.99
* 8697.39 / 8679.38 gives 1.01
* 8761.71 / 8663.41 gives 0.90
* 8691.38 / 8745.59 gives 1.03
